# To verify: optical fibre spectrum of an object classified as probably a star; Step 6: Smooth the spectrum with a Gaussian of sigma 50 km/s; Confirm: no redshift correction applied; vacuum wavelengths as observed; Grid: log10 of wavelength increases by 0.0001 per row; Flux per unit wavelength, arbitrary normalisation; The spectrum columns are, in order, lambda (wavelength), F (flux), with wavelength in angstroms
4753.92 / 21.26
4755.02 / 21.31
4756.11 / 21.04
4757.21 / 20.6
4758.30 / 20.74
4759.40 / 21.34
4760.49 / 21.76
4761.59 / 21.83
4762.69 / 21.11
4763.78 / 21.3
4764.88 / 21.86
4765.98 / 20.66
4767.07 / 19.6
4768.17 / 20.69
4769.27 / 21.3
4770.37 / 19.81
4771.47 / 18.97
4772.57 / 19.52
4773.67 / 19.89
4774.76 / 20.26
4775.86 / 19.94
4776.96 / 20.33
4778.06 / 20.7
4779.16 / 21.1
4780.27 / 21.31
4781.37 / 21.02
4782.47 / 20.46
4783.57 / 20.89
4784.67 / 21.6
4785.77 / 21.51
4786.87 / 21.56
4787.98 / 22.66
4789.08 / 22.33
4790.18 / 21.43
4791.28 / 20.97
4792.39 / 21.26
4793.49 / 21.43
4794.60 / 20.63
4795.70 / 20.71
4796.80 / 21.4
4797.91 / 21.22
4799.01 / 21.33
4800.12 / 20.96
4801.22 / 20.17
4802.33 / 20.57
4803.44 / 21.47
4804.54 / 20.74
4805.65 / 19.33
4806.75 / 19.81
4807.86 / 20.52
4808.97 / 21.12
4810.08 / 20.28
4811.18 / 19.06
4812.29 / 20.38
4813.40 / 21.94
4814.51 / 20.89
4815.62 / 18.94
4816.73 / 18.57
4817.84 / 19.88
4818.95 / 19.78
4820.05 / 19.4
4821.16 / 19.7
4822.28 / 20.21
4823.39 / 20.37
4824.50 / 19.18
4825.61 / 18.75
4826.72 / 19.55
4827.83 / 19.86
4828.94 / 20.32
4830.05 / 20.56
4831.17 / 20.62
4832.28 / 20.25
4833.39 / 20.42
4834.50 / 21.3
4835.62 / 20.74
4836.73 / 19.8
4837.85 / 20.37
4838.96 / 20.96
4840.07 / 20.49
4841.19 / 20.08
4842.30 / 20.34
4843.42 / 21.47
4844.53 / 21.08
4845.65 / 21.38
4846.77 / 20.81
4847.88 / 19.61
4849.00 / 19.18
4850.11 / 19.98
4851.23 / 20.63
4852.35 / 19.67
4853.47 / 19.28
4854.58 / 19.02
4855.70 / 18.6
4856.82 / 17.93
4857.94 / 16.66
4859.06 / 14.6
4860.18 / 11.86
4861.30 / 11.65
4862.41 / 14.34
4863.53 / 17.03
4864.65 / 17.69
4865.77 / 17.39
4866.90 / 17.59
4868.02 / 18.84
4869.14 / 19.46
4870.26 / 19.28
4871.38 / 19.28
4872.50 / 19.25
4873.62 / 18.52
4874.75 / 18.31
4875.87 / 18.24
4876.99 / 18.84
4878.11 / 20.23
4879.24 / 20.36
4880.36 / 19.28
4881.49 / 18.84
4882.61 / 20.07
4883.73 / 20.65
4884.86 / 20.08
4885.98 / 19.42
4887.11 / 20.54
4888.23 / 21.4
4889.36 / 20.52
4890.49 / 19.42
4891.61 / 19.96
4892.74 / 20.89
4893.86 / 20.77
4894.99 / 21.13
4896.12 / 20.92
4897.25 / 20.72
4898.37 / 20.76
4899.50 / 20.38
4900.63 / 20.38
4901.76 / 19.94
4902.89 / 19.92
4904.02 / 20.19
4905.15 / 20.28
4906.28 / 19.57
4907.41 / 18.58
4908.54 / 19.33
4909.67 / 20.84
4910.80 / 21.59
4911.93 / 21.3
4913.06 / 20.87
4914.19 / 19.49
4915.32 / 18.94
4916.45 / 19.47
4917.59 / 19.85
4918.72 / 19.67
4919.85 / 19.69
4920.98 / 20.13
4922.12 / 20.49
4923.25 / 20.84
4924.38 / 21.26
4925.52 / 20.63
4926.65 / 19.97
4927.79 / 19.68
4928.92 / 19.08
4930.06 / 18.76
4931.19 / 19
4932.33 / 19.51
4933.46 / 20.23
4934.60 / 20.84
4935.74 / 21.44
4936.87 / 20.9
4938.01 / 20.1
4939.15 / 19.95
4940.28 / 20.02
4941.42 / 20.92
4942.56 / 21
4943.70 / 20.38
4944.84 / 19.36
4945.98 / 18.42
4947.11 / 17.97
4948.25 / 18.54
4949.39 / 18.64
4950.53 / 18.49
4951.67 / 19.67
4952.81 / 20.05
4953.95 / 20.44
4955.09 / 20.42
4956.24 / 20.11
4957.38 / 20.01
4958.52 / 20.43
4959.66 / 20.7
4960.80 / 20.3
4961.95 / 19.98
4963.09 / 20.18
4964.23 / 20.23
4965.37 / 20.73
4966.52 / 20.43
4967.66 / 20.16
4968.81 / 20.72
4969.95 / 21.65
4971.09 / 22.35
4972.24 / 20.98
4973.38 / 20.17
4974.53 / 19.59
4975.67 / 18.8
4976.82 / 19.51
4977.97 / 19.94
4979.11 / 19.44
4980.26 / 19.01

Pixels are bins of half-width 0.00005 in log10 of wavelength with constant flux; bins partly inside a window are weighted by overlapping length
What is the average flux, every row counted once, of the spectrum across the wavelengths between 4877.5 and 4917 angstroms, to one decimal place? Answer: 20.2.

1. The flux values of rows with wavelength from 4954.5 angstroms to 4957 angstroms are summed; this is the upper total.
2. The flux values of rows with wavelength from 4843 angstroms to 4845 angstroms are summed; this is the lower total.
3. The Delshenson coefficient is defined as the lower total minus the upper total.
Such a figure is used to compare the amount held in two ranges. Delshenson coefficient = 2.0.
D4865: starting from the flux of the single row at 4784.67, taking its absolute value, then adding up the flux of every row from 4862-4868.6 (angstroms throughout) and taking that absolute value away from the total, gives 81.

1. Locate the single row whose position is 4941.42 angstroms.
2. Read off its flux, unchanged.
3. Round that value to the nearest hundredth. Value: 20.92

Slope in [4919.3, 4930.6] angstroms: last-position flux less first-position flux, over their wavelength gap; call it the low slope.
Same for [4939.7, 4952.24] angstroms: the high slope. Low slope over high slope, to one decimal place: 3.0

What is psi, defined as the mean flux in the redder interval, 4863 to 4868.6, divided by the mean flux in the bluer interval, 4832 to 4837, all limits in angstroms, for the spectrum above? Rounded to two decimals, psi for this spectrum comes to 0.86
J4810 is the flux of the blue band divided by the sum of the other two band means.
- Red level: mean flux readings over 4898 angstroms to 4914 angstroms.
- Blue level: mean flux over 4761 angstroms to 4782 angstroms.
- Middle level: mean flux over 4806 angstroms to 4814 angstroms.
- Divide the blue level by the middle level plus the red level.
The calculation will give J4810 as 0.506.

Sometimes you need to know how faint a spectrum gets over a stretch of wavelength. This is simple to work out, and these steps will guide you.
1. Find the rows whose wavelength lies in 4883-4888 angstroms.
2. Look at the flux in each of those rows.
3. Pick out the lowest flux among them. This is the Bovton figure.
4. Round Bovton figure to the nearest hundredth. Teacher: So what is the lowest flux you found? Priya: 19.42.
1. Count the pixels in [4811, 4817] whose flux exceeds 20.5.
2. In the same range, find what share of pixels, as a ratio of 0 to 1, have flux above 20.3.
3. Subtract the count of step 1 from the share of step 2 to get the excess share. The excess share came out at -1.5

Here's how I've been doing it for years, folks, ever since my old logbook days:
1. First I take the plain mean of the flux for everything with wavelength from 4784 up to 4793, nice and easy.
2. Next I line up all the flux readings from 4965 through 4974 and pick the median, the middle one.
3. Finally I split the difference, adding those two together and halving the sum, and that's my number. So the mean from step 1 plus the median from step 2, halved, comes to 21.2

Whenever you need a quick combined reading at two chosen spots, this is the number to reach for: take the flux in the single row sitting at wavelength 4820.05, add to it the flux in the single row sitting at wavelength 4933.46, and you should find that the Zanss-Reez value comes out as 39.6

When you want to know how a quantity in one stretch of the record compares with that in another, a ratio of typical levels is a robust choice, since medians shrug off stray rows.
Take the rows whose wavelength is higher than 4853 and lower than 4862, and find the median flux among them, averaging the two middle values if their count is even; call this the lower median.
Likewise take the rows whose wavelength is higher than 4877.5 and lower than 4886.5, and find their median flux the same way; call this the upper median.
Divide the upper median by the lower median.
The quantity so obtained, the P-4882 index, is 1.16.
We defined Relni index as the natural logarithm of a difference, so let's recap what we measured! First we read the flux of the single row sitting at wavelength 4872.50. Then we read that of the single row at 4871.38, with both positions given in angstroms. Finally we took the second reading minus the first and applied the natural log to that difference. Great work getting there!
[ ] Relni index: -3.5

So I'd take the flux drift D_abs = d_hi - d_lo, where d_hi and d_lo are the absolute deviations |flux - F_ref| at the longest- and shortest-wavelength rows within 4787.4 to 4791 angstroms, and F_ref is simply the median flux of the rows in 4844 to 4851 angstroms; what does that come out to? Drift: -1.2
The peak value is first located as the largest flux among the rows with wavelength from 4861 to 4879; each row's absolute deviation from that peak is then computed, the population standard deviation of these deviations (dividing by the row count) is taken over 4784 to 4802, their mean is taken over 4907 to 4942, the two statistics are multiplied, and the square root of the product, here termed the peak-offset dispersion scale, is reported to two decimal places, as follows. 0.64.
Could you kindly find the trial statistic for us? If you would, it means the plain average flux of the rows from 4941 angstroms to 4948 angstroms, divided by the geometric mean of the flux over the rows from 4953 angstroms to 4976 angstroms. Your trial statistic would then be 0.96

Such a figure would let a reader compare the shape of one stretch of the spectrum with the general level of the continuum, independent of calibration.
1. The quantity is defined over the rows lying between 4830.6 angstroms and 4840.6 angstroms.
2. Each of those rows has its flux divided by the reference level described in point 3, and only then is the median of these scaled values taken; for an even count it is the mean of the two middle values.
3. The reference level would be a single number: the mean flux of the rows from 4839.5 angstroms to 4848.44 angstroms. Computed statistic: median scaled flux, 0.99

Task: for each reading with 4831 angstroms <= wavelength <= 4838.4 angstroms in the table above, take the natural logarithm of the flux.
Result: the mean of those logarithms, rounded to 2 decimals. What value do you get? 3.02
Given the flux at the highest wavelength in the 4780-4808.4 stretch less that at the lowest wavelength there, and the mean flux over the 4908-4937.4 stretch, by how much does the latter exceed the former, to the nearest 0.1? 20.9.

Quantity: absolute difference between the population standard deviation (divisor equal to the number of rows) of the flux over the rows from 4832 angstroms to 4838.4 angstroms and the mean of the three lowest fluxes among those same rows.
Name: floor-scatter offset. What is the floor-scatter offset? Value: 19.7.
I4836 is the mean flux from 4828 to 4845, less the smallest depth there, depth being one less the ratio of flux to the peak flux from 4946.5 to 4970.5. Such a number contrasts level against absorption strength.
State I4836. 20.6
